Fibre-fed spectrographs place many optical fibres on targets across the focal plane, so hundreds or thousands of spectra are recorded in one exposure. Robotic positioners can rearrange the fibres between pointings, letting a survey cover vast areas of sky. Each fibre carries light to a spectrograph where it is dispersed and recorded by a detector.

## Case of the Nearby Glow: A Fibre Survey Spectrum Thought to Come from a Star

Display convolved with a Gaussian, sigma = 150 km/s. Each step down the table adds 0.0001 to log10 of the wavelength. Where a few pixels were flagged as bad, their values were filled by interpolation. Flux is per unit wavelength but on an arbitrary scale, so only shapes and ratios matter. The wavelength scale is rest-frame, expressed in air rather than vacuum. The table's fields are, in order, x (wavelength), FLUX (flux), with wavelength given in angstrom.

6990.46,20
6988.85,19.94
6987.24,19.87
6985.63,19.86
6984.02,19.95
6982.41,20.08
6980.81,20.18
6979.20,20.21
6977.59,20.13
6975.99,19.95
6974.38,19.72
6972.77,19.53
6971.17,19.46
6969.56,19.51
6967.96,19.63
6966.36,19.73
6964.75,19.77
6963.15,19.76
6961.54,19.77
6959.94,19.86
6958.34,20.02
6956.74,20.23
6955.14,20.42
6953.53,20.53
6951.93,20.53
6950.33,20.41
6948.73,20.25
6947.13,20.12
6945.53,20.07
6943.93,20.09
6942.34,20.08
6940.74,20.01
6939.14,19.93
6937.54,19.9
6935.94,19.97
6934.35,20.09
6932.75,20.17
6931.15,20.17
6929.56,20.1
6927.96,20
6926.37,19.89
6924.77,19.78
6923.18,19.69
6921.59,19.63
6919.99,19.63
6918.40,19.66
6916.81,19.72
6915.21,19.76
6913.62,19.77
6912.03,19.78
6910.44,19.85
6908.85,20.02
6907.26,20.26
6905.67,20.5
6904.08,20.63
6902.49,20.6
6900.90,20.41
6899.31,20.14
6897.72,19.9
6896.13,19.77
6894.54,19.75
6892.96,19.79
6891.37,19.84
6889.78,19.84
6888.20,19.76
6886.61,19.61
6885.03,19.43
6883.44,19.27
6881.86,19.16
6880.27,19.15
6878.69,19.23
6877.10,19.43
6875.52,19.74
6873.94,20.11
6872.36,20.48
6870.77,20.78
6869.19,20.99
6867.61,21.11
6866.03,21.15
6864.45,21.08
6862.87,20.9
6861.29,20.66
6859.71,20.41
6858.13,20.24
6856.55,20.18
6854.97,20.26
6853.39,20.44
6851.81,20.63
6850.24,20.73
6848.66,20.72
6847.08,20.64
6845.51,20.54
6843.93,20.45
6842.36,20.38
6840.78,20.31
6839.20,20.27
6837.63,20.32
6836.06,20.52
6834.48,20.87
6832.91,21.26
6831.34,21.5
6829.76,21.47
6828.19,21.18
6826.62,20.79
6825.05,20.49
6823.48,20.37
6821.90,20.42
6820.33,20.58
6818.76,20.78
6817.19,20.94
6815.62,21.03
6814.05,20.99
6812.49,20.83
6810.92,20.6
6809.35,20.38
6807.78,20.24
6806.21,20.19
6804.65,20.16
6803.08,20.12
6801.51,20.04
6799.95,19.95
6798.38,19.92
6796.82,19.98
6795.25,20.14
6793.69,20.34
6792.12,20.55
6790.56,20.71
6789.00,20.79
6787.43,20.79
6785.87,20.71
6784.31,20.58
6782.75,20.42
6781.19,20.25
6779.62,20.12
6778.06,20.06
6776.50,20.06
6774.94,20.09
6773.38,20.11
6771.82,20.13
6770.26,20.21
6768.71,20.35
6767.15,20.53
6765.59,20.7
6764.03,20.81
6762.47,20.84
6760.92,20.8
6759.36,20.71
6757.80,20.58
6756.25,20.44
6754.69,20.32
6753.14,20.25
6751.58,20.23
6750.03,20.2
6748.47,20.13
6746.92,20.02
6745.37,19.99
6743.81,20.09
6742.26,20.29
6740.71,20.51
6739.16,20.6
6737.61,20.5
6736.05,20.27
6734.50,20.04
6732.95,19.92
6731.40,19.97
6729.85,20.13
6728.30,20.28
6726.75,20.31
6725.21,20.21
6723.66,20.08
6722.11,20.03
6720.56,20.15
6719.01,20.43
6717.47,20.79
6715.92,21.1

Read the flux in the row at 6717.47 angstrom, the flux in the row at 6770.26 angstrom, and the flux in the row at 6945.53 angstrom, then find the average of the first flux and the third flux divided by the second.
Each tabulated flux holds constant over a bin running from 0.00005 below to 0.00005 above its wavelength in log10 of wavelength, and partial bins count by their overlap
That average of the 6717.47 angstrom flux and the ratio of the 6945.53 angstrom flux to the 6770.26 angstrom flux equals 10.9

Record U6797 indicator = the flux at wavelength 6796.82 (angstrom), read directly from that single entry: 19.98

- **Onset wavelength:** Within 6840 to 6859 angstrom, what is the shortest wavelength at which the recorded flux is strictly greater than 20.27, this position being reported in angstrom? 6840.78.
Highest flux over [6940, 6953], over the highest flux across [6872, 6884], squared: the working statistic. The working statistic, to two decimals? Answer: 1.00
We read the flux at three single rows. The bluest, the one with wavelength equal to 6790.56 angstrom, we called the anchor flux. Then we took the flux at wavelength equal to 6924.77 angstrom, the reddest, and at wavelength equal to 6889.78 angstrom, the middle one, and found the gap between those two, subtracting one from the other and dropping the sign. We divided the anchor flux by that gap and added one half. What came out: 346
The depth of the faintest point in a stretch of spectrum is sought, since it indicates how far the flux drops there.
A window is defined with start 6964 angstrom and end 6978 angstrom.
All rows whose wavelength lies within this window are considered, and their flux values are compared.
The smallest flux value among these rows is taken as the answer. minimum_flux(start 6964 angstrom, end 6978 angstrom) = 19.46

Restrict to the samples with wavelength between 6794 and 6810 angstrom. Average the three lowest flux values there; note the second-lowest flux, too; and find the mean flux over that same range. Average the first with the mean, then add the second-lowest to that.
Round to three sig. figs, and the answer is 40.0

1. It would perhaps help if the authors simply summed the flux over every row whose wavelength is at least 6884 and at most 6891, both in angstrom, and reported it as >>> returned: 79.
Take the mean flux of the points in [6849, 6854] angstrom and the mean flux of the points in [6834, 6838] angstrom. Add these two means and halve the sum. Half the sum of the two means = 20.6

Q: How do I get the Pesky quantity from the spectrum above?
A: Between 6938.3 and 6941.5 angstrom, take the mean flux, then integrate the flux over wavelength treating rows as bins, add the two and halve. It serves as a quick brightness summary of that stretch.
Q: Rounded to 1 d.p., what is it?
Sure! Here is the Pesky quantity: 41.9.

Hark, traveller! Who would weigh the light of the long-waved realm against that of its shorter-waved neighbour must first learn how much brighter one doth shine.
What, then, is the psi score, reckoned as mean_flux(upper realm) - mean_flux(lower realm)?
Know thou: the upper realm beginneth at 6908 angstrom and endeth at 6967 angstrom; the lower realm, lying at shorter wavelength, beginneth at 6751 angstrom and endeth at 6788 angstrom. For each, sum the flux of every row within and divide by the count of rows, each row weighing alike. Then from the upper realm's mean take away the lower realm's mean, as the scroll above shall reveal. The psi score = -0.44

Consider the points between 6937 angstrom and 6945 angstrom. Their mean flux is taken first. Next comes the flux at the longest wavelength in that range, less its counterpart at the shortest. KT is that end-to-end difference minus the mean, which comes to -19.8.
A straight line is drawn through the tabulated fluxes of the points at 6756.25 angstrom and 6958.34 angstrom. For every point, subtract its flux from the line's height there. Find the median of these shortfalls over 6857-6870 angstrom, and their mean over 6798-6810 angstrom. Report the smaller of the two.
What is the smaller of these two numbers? -0.7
